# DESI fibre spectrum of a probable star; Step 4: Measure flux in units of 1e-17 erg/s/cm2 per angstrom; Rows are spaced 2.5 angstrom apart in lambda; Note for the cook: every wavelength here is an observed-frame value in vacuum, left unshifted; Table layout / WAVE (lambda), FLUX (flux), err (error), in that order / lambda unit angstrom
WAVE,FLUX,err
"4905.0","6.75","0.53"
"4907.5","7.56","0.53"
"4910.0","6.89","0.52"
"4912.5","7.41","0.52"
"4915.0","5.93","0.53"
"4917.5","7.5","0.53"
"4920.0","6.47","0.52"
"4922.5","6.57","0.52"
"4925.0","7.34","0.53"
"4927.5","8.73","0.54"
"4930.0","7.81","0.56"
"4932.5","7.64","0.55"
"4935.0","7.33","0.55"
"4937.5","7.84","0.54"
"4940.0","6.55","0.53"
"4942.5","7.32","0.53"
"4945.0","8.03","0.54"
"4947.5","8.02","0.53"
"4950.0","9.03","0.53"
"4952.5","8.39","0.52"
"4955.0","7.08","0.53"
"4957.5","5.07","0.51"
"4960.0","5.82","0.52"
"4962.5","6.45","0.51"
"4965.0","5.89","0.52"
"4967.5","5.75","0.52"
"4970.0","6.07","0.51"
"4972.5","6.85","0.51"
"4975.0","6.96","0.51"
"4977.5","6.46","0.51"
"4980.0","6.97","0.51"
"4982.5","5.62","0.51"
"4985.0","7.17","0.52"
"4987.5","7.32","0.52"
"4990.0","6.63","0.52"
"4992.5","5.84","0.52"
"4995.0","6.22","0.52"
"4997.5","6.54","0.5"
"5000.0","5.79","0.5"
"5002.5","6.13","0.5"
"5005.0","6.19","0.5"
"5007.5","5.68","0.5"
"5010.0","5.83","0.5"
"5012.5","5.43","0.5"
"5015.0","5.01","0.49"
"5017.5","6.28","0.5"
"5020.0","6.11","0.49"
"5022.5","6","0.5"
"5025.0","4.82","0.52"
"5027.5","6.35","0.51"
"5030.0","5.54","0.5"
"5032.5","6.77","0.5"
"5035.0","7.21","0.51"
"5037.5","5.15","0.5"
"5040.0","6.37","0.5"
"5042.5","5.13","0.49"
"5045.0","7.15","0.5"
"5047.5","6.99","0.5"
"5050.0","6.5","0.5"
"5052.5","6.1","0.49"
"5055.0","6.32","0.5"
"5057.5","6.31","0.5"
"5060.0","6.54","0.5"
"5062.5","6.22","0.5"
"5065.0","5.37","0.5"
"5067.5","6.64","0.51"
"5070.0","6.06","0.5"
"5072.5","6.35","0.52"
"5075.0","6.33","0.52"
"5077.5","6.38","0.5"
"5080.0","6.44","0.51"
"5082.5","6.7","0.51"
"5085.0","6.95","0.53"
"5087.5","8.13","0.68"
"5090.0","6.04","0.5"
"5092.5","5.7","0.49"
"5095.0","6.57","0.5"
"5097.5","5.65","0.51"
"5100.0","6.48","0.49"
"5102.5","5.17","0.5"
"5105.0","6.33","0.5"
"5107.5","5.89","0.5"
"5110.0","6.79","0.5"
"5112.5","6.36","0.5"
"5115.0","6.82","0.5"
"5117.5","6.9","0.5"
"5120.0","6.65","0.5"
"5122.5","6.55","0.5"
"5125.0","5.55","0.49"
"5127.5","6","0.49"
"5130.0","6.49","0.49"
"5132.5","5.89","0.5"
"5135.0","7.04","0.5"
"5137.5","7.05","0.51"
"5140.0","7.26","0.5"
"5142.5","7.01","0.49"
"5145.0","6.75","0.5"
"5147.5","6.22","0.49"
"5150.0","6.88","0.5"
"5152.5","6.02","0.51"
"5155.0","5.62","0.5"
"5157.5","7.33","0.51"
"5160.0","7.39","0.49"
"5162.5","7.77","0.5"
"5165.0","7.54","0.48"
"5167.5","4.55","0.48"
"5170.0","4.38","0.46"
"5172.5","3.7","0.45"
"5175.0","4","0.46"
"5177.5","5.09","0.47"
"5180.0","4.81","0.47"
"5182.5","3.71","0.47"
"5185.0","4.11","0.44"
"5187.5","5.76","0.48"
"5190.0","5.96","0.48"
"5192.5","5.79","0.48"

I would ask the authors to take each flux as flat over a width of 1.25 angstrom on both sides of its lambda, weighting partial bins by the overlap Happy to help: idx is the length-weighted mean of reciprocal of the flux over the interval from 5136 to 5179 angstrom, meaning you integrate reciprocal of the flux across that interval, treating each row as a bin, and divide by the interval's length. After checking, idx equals 0.172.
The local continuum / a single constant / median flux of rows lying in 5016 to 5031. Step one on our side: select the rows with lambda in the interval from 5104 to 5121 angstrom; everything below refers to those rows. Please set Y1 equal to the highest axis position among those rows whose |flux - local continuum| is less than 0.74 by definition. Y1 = 5120.0 angstrom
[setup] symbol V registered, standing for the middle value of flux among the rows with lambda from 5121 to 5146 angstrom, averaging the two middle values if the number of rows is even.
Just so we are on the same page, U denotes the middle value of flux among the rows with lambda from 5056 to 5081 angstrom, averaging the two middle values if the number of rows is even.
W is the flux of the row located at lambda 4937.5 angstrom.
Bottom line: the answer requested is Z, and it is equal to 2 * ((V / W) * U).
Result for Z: 11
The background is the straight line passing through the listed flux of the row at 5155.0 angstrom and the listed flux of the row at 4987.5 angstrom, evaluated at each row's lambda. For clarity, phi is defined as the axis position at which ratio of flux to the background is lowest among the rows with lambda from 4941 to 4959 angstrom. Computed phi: 4957.5 angstrom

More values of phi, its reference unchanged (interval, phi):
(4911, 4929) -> 4915.0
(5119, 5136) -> 5125.0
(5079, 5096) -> 5092.5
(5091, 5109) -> 5102.5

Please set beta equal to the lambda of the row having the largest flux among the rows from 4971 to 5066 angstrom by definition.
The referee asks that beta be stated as 4987.5 angstrom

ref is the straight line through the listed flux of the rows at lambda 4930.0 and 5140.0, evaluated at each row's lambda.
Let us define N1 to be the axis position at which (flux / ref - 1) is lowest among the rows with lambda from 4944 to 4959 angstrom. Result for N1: 4957.5 angstrom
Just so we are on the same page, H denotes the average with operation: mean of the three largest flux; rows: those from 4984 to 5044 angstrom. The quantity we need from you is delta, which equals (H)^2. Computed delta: 52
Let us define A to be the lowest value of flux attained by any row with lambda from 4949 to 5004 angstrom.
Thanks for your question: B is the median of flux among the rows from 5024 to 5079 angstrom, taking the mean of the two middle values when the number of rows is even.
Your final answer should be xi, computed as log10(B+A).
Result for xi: 1.06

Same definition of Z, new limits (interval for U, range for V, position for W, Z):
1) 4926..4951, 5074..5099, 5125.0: 18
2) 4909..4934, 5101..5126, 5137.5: 14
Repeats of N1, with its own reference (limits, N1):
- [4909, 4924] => 4915.0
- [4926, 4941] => 4940.0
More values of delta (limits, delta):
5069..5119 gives 54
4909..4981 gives 76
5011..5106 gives 56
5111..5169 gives 57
